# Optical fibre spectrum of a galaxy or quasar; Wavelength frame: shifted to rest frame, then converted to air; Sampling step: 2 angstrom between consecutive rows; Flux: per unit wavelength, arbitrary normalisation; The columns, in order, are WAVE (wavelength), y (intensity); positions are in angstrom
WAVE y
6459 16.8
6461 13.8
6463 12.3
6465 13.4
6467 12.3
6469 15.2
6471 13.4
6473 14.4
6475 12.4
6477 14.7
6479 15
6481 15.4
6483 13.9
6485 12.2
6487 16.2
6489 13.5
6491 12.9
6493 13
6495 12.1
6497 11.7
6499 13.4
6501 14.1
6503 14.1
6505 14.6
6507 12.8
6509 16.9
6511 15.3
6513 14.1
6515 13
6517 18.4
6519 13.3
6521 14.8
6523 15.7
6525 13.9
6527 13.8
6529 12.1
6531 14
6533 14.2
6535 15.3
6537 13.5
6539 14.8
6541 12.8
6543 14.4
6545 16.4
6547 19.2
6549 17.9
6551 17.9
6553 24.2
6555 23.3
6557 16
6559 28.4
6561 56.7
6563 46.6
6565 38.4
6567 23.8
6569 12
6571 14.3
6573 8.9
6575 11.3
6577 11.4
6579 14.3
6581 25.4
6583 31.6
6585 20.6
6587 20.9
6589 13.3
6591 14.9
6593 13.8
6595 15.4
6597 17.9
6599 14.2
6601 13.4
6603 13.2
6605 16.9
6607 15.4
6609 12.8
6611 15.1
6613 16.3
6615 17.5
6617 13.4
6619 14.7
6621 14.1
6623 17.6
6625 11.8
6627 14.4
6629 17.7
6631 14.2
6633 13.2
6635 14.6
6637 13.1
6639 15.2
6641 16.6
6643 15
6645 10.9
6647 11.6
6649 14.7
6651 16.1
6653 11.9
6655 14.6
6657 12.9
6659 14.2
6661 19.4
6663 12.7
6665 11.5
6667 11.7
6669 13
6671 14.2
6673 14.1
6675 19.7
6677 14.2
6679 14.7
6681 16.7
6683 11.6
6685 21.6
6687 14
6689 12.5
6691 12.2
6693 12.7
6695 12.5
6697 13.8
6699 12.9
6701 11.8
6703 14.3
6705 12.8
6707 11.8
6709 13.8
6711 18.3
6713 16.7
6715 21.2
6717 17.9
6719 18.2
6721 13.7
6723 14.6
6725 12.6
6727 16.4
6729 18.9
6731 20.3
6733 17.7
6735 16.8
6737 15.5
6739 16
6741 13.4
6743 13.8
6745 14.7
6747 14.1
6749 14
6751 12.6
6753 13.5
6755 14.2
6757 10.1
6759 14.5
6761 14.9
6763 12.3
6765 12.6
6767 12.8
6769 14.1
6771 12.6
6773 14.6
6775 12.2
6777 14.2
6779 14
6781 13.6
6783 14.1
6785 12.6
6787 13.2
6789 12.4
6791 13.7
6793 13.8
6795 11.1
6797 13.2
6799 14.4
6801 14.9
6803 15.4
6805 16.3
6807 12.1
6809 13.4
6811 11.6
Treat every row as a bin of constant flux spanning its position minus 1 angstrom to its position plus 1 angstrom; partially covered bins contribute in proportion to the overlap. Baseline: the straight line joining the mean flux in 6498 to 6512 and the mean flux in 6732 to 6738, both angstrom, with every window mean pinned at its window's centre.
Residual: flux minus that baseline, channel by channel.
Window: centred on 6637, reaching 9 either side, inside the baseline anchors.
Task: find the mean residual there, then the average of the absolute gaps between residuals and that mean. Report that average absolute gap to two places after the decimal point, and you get 1.46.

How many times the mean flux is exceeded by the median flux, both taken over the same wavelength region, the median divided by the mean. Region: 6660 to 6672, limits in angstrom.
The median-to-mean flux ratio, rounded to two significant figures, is 0.93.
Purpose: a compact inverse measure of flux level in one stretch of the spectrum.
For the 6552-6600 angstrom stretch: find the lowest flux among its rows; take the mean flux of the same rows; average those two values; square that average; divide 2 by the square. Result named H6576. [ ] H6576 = 0.0086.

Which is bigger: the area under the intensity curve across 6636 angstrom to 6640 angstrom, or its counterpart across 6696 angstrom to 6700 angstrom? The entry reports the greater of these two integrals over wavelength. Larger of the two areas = 57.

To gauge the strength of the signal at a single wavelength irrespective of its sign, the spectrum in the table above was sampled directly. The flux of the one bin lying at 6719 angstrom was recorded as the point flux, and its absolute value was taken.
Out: 18.2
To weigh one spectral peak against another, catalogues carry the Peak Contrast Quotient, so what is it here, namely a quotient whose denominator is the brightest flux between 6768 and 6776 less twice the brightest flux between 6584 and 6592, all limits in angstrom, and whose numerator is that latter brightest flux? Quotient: -0.77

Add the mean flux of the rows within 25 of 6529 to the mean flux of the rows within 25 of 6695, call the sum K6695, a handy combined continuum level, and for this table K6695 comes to 30.3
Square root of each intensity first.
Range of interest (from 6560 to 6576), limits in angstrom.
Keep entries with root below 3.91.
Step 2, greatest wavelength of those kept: 6575 angstrom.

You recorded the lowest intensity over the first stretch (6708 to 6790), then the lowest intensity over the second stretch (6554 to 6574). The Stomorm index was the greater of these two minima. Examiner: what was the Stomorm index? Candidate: 10.1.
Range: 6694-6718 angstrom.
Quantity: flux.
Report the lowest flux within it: 11.8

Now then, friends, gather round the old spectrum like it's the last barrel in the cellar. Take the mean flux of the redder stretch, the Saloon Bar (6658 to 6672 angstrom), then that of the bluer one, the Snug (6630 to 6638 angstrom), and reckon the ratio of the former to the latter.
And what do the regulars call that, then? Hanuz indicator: 1.00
